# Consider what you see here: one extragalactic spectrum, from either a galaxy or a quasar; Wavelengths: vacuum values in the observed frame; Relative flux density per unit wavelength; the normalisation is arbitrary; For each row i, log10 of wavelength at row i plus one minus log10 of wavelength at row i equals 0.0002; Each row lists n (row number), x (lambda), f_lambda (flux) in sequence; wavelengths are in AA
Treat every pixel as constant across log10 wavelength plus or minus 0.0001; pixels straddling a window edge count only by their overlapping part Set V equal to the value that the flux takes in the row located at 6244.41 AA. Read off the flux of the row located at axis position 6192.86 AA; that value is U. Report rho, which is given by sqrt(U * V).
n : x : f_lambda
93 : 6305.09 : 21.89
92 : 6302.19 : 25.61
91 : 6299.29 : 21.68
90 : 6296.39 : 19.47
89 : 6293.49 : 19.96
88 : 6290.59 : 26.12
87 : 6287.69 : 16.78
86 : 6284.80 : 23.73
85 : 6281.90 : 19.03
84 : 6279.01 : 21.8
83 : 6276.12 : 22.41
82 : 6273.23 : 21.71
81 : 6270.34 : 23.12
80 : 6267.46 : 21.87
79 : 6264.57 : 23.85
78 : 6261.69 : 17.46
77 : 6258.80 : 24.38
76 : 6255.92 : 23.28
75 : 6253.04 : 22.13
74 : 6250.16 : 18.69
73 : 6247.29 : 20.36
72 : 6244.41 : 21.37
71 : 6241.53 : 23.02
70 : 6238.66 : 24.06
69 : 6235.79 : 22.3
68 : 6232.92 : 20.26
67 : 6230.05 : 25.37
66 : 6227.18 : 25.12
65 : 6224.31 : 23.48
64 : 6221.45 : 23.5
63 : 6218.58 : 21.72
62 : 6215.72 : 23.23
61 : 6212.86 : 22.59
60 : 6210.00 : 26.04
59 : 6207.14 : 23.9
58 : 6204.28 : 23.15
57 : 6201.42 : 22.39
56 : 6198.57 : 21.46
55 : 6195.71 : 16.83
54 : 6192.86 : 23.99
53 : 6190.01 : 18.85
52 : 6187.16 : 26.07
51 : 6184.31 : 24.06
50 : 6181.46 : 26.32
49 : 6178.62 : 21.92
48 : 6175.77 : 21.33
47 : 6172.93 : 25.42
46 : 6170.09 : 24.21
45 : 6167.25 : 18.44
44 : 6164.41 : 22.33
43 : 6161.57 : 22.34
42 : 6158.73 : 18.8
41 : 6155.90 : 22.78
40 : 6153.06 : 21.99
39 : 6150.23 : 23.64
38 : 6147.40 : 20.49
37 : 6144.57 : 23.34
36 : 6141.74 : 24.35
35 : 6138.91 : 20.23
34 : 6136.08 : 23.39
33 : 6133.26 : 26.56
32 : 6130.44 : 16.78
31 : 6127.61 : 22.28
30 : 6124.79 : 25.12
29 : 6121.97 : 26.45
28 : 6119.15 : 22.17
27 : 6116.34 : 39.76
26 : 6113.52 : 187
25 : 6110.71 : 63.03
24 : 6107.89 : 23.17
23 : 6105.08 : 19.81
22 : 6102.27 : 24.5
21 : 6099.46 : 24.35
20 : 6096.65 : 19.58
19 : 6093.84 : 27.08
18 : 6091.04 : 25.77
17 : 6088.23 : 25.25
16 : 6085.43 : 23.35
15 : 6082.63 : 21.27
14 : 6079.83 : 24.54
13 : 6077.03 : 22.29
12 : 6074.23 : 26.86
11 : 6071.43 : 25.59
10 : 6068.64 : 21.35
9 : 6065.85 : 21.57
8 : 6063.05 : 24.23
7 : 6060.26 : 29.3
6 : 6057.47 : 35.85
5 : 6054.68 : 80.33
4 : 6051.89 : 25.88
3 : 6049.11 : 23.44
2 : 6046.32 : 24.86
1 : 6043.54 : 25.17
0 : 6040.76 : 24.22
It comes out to 22.6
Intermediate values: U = 23.99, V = 21.37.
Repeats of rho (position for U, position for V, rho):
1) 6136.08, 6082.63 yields 22.3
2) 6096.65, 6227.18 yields 22.2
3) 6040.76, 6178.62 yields 23.0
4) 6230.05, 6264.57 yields 24.6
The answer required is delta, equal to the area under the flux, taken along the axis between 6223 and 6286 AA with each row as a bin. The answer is 1399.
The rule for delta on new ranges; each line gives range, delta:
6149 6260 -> 2507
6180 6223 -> 987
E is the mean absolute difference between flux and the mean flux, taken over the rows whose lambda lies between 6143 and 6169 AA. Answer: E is 1.55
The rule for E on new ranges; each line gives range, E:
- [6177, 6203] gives 2.38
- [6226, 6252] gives 1.88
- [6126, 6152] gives 2.13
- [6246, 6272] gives 1.90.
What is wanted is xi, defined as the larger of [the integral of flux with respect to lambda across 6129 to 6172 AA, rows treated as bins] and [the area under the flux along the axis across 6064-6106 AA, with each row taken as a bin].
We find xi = 991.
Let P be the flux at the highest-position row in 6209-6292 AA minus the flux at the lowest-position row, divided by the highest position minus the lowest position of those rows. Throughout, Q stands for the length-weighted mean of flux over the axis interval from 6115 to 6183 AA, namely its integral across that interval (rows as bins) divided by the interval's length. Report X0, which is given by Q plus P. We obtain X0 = 23.3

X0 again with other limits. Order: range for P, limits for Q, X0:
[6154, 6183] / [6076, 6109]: 23.6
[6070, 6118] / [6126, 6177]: 22.5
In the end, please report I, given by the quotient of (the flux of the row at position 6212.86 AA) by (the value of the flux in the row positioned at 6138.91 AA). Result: 1.12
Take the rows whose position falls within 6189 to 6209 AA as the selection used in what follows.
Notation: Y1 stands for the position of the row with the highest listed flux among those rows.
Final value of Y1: 6192.86 AA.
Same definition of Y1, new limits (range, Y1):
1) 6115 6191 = 6116.34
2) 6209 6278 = 6210.00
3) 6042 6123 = 6113.52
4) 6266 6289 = 6284.80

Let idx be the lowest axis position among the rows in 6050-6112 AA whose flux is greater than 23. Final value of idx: 6051.89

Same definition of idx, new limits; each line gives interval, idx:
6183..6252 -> 6184.31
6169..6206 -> 6170.09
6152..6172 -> 6170.09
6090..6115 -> 6091.04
